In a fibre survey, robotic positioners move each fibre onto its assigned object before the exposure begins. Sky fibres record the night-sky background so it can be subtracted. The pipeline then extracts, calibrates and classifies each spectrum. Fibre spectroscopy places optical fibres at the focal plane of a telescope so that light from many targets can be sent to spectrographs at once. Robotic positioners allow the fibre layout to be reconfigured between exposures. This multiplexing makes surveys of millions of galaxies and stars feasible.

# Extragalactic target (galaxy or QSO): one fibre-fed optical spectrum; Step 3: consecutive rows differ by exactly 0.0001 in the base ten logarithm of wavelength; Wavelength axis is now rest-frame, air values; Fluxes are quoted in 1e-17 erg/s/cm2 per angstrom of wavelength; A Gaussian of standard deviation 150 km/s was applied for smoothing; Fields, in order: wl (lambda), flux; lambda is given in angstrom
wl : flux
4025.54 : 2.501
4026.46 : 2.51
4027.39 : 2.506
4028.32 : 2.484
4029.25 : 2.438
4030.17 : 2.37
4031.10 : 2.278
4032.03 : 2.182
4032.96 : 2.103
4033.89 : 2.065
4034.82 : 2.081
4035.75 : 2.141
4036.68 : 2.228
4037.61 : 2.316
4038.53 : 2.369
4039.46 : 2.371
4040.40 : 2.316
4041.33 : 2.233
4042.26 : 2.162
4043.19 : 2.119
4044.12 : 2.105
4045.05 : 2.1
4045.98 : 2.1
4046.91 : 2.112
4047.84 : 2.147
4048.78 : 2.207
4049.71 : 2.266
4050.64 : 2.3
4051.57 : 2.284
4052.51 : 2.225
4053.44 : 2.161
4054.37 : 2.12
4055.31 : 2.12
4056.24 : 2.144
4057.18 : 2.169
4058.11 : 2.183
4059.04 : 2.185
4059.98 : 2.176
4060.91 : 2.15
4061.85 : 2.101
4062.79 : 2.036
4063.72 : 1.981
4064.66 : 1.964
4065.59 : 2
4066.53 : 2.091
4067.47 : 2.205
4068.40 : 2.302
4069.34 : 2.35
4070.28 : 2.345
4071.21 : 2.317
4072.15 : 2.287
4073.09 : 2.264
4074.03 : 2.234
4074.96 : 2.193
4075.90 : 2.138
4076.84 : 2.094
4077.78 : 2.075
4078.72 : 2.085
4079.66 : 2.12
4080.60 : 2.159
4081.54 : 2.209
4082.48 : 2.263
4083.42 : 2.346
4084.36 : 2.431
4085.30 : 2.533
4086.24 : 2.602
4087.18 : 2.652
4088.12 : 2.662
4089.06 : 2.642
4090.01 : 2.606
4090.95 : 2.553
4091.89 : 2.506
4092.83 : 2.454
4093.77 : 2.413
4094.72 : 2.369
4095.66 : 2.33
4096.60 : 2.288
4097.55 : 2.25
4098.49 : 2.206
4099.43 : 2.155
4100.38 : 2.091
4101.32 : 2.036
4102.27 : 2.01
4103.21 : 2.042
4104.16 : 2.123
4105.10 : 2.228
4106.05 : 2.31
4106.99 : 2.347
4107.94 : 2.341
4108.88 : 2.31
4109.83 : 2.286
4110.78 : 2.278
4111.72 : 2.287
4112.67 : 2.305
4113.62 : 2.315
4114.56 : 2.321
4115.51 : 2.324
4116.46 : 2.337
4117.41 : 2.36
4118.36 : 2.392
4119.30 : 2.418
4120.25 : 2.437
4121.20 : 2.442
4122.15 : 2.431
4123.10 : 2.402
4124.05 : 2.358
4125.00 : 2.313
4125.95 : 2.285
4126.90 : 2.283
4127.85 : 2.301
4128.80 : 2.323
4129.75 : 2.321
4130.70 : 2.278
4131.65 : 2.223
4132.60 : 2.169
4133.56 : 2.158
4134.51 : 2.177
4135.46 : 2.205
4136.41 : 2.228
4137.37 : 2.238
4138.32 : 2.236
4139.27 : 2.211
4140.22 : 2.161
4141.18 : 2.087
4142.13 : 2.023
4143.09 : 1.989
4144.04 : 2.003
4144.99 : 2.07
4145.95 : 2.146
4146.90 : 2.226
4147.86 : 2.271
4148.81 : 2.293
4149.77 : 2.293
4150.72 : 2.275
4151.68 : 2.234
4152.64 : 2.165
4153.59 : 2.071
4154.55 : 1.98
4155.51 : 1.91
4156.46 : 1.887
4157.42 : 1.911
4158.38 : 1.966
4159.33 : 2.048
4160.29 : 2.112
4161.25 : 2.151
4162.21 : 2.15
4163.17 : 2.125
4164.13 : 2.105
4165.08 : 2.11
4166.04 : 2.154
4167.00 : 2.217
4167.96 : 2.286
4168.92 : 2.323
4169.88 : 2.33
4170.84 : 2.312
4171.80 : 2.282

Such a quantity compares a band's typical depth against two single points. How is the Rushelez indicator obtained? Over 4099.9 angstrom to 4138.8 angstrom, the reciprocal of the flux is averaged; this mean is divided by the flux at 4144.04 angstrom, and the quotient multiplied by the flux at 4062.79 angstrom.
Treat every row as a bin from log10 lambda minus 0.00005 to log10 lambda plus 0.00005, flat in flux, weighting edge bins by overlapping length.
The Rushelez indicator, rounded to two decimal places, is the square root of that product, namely 0.67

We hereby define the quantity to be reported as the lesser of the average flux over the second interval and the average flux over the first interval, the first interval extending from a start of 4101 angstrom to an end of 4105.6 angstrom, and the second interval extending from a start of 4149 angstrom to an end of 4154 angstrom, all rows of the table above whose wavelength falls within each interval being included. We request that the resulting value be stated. 2.09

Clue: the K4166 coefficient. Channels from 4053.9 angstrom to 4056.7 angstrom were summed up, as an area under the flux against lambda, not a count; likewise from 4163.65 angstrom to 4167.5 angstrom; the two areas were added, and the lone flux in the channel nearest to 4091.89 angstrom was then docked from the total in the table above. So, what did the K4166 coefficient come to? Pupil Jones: 11.7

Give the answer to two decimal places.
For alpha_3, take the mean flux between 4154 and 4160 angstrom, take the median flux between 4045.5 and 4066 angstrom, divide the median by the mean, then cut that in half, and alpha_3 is 0.55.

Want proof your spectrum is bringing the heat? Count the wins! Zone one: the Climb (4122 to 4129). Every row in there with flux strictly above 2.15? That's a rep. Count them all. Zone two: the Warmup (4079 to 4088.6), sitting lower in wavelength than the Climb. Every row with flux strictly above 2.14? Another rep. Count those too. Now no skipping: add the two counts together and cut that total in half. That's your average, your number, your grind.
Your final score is 8.5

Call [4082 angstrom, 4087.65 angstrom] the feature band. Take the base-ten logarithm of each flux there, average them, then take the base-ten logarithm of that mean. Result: -0.41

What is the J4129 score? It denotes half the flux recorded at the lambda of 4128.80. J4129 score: 1.16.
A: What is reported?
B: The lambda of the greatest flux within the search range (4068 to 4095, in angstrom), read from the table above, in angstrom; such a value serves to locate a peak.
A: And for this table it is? 4088.12 angstrom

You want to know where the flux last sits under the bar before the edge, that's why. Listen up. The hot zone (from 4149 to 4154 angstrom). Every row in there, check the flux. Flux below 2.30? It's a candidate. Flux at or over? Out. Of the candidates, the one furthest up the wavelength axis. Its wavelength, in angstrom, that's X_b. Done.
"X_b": 4153.59 angstrom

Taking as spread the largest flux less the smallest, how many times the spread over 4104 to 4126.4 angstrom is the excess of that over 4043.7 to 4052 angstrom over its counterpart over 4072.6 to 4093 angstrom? -1.2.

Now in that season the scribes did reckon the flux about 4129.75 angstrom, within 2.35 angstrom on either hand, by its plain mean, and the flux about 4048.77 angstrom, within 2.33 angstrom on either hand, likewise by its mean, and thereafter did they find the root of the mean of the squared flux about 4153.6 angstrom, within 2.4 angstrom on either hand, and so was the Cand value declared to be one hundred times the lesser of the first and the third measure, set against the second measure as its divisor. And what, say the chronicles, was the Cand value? 94.1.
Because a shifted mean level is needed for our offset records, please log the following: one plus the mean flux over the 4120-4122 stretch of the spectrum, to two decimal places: 3.44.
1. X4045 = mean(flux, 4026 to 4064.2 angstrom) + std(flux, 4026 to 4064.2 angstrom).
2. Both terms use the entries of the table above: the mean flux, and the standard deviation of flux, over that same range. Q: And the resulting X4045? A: 2.34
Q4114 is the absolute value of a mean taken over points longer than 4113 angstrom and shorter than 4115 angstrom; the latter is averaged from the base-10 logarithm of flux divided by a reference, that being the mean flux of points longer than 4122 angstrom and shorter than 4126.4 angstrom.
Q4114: 0.007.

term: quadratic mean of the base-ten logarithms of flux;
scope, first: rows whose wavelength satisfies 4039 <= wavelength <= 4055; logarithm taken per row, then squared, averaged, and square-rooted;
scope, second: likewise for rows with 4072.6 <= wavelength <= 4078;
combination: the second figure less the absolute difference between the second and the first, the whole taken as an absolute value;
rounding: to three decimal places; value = 0.330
